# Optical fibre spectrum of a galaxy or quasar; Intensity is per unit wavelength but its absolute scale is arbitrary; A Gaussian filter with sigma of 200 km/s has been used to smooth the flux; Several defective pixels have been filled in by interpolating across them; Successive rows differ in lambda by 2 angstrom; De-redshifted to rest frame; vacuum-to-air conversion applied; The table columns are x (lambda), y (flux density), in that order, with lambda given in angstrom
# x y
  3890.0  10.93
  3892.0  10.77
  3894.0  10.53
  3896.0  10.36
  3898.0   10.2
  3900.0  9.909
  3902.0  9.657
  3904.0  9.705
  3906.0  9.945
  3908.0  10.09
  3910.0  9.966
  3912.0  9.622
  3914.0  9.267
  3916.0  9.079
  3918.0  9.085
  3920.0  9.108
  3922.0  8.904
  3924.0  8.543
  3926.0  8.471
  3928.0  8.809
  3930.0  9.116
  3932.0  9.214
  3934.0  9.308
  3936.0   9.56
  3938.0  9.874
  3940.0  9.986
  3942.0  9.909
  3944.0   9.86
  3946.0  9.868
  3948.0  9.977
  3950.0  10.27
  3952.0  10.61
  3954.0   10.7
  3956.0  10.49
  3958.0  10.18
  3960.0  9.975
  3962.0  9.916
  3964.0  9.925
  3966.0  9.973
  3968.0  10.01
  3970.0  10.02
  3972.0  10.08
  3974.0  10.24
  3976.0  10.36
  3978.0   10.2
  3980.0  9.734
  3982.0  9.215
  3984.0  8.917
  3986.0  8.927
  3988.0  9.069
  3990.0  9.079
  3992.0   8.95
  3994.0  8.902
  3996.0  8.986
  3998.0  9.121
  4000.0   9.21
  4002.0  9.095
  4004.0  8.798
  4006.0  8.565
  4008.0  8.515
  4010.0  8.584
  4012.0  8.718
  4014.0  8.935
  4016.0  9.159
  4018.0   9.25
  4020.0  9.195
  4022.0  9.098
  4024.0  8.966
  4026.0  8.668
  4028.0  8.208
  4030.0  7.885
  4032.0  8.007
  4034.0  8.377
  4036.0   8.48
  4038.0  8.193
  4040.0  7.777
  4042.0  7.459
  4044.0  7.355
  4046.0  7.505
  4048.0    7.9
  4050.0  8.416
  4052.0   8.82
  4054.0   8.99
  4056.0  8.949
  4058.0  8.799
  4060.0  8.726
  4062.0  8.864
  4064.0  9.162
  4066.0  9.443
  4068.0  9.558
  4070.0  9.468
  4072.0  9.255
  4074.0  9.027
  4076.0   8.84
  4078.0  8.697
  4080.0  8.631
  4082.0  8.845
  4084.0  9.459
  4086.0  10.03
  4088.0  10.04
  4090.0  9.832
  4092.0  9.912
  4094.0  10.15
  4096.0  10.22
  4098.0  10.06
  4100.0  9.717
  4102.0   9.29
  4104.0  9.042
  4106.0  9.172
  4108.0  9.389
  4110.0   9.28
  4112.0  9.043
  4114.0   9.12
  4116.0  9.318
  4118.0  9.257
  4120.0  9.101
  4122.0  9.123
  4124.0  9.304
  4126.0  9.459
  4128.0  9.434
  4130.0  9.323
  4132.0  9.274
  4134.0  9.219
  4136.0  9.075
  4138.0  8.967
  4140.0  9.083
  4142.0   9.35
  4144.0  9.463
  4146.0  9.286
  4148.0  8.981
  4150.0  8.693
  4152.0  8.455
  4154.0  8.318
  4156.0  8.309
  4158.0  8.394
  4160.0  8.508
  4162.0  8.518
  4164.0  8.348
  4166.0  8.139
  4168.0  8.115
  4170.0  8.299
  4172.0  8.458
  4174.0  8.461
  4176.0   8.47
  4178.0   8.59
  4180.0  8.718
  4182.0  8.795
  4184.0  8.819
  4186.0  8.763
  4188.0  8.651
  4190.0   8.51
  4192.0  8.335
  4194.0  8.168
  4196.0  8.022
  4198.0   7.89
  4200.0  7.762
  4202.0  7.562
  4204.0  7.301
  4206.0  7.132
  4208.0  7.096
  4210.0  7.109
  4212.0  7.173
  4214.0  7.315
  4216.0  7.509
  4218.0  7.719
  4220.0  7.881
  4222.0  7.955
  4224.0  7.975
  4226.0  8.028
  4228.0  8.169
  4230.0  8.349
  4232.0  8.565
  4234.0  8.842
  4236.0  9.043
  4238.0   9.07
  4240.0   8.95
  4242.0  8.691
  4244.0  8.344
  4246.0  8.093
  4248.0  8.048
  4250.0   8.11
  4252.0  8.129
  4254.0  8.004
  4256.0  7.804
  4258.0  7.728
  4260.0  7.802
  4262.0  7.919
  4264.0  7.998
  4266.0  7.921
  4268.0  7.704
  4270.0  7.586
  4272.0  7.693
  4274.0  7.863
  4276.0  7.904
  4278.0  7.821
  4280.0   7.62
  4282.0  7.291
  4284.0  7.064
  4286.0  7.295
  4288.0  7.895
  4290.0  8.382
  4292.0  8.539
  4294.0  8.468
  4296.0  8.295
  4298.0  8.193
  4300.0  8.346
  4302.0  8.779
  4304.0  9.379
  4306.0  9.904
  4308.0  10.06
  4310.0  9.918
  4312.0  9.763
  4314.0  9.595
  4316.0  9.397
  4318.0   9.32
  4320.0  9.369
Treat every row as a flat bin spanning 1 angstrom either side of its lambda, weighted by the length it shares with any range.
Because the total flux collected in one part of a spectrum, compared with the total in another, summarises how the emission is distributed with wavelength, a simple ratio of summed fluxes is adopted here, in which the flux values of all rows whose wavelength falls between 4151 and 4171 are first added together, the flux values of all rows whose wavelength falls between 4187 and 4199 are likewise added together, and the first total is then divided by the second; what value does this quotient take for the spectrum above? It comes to 1.7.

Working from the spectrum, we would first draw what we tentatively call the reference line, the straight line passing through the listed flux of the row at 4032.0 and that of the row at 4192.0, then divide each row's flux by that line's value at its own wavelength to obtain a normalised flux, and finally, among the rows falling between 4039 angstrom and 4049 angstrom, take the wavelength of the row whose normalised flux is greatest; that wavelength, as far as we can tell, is 4048.0 angstrom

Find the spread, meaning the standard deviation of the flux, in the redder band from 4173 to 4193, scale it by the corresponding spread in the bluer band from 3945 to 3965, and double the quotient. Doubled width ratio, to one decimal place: 1.1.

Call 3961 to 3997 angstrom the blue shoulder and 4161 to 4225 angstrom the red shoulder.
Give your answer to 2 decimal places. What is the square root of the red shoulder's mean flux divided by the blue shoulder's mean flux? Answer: 0.92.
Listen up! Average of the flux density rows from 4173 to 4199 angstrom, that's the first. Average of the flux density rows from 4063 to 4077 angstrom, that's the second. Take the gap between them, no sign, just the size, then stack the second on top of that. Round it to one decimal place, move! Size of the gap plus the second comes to 10.0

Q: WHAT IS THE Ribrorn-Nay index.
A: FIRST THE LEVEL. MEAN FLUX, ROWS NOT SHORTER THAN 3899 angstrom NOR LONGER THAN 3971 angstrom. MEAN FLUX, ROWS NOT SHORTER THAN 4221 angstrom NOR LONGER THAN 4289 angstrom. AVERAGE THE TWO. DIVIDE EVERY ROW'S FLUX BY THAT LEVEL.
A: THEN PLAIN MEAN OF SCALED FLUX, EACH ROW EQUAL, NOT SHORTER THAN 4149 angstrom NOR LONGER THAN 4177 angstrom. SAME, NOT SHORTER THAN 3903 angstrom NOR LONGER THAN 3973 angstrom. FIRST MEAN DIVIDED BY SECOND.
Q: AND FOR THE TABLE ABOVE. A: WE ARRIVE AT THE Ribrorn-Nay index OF 0.87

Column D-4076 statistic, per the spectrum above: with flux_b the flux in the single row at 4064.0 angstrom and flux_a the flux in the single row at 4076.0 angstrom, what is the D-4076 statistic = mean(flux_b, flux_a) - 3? 6.00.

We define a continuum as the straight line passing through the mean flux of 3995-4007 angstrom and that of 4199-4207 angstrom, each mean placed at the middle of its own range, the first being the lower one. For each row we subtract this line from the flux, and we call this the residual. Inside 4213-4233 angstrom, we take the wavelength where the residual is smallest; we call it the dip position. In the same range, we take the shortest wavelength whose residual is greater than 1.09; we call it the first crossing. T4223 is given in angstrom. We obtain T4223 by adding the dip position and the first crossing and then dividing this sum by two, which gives 4222 angstrom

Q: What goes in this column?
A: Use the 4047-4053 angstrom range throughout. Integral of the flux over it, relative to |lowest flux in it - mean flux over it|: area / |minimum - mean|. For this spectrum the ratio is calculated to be 105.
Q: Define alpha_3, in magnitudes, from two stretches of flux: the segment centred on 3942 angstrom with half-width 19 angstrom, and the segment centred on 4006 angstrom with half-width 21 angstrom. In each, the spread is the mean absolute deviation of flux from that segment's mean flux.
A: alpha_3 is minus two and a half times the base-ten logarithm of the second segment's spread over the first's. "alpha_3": 1.2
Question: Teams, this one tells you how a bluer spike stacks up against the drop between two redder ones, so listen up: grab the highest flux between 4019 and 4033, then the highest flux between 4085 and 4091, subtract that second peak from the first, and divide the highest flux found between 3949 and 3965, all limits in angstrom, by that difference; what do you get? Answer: -13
